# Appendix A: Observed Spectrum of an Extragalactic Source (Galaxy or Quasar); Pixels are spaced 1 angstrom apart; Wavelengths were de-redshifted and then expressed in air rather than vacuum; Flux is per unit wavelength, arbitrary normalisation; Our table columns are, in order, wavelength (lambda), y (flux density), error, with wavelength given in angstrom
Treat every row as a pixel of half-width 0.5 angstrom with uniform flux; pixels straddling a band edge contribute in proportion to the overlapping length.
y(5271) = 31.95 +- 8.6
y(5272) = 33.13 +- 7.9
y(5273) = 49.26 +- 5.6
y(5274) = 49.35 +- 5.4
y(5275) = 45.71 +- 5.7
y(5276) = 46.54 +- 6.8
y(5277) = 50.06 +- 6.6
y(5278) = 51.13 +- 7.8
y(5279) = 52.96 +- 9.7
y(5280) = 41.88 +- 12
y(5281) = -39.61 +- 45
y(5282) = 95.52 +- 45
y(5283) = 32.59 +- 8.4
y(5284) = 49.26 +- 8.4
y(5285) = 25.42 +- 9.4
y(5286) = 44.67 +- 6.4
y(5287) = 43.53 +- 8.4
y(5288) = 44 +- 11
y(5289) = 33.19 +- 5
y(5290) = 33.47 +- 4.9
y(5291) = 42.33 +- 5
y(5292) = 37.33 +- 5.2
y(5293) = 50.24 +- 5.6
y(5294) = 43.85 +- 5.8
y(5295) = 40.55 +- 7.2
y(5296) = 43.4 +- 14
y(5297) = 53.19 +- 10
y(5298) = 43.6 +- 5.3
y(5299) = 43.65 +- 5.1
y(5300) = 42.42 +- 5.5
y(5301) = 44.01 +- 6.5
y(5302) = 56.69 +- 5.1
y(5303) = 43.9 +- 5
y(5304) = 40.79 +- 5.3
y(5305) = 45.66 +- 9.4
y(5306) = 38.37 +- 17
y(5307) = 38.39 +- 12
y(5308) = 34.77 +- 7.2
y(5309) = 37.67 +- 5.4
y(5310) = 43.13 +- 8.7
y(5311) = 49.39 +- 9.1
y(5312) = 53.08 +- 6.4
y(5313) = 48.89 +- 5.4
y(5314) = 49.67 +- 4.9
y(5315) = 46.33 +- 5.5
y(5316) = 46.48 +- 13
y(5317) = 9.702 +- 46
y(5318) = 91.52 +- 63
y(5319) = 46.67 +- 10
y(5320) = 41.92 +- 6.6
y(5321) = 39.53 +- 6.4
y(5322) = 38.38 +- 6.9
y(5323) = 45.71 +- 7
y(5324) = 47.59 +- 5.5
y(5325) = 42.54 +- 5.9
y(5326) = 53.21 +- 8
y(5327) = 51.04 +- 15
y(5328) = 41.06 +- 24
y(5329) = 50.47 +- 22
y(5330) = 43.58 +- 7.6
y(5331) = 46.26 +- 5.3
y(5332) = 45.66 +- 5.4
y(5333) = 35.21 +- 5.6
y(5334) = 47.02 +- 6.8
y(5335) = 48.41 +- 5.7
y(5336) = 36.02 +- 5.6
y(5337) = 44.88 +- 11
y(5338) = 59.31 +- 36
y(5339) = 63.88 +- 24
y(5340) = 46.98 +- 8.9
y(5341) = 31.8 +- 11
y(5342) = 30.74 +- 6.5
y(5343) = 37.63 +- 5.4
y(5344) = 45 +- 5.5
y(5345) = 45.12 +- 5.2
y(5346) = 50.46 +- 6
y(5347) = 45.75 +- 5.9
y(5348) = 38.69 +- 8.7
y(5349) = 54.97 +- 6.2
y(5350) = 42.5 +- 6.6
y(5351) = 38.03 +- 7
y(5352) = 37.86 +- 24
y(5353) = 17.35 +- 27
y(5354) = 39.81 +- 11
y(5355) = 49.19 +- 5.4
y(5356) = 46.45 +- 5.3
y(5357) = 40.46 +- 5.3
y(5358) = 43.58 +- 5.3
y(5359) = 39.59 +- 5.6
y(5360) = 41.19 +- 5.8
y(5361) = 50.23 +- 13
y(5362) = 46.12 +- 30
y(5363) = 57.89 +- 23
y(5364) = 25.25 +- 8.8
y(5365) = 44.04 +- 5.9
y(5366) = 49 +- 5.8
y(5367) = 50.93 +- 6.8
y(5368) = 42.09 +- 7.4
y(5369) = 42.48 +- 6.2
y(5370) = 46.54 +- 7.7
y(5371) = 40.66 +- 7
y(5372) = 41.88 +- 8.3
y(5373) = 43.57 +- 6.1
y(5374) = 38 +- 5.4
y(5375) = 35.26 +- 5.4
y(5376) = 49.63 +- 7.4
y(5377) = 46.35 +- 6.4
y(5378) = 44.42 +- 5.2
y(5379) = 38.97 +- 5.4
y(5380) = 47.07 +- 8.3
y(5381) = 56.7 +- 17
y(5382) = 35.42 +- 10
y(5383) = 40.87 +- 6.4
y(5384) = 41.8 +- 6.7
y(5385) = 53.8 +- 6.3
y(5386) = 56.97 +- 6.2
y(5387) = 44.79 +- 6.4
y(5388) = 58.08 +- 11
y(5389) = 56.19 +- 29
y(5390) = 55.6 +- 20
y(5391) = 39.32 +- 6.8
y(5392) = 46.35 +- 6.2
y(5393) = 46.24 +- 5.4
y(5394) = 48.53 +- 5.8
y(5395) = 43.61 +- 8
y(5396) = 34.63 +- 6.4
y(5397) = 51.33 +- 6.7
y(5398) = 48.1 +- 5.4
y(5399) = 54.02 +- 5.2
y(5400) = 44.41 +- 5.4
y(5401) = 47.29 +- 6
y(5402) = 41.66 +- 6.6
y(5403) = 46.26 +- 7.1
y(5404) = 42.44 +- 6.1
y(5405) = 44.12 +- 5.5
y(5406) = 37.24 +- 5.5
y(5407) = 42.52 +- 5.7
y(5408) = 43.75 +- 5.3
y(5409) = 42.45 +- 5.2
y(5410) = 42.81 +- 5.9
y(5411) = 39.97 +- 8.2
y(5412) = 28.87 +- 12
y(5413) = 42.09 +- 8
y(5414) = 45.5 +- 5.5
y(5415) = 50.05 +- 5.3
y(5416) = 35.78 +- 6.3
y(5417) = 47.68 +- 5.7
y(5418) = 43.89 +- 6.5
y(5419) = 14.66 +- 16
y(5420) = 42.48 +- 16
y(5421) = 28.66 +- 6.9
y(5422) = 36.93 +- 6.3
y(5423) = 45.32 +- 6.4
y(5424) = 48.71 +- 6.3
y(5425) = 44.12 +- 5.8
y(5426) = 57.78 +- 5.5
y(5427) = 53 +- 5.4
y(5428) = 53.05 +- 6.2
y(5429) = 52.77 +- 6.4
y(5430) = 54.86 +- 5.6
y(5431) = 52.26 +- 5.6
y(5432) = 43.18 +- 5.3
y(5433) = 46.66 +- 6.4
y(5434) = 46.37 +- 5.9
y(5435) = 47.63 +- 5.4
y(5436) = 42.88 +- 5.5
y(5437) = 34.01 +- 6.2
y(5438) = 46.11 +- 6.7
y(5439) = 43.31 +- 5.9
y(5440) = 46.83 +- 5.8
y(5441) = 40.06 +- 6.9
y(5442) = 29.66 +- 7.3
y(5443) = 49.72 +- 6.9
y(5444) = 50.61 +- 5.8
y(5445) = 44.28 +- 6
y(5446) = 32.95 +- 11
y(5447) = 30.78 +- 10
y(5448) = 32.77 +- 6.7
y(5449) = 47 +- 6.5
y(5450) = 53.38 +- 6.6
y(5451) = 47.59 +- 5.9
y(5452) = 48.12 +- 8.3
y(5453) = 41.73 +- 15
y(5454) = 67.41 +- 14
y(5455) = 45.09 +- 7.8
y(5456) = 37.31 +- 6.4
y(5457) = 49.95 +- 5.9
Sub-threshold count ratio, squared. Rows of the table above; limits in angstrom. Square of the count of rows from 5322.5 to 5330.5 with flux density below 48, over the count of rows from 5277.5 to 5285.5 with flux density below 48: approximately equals 1.6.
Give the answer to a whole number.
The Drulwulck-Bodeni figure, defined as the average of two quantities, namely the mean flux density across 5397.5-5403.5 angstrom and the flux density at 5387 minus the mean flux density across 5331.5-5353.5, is 24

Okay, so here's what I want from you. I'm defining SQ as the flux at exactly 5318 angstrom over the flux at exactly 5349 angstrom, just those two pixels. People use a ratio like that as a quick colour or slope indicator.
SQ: 1.7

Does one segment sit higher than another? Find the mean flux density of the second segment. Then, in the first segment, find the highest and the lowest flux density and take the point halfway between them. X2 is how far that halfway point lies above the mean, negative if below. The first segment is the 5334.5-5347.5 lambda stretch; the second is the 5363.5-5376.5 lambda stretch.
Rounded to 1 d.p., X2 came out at 5.1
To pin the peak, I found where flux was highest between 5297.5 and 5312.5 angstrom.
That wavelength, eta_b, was 5302 angstrom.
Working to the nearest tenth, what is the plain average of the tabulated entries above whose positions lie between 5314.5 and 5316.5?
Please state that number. 46.4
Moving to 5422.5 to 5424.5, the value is 47.0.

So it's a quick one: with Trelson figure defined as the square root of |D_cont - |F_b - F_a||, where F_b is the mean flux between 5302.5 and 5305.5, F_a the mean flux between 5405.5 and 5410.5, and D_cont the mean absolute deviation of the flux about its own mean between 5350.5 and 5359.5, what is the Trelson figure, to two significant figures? 1.9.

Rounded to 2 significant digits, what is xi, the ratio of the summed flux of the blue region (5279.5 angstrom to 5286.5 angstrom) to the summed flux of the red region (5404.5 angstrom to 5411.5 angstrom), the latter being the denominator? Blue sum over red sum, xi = 0.85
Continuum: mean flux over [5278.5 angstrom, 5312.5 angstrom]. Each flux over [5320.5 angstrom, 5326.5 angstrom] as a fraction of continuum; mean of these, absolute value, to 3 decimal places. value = 1.063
